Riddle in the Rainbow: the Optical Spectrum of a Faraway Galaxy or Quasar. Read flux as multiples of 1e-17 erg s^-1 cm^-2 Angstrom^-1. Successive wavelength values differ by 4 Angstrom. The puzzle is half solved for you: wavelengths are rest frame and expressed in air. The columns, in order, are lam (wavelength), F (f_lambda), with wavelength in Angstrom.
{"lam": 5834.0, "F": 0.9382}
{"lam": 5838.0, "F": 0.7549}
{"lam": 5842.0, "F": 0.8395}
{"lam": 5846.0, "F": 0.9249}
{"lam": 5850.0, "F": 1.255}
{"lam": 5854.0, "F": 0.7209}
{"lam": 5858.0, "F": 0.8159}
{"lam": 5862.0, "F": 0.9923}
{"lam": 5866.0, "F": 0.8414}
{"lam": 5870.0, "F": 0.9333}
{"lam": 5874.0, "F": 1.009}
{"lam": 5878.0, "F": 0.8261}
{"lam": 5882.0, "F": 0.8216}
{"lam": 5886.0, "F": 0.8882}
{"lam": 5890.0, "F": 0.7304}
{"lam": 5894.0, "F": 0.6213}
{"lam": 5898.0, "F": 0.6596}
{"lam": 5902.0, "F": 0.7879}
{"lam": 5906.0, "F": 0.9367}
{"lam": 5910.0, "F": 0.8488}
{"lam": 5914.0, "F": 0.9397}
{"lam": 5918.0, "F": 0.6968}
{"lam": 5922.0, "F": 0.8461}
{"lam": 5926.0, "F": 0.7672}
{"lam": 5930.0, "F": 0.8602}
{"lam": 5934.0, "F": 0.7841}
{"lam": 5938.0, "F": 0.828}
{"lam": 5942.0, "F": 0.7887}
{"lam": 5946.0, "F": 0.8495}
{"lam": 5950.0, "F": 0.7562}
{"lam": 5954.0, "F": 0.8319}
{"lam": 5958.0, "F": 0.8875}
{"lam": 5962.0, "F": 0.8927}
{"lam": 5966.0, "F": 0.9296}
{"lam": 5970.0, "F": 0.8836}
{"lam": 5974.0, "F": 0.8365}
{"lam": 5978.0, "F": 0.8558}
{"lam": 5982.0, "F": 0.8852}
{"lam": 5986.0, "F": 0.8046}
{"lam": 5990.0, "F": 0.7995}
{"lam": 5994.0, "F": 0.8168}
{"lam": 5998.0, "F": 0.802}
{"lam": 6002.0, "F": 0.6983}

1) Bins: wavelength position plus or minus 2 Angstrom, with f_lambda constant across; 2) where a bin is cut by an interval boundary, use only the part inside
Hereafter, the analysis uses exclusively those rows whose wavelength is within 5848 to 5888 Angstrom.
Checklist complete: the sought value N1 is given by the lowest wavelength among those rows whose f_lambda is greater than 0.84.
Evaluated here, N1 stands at 5850.0 Angstrom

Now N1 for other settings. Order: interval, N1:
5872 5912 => 5874.0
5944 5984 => 5946.0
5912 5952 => 5914.0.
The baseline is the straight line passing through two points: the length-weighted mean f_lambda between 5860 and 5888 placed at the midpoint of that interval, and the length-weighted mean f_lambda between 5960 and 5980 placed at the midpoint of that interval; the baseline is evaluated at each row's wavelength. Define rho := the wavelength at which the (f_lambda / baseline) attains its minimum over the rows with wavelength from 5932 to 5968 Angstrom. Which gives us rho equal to 5950.0 Angstrom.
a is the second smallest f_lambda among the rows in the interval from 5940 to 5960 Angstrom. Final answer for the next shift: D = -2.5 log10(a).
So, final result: 0.26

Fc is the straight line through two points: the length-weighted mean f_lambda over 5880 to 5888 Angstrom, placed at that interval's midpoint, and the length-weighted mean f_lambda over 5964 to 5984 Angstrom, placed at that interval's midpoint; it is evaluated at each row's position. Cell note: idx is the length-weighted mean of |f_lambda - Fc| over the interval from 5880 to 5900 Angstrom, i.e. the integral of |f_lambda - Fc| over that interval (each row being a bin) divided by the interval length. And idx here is 0.125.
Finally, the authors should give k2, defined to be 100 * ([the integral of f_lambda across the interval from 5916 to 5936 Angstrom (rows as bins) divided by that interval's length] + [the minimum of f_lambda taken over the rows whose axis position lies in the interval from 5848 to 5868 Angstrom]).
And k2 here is 151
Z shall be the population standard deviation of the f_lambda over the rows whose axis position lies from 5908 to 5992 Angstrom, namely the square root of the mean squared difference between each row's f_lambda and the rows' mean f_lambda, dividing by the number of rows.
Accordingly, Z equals 0.057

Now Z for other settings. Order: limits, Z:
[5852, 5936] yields 0.102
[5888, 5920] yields 0.114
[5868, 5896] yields 0.119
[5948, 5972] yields 0.056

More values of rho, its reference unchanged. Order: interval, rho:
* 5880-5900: 5894.0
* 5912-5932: 5918.0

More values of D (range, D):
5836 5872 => 0.31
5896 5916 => 0.26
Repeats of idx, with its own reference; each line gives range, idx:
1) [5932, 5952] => 0.069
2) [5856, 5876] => 0.085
